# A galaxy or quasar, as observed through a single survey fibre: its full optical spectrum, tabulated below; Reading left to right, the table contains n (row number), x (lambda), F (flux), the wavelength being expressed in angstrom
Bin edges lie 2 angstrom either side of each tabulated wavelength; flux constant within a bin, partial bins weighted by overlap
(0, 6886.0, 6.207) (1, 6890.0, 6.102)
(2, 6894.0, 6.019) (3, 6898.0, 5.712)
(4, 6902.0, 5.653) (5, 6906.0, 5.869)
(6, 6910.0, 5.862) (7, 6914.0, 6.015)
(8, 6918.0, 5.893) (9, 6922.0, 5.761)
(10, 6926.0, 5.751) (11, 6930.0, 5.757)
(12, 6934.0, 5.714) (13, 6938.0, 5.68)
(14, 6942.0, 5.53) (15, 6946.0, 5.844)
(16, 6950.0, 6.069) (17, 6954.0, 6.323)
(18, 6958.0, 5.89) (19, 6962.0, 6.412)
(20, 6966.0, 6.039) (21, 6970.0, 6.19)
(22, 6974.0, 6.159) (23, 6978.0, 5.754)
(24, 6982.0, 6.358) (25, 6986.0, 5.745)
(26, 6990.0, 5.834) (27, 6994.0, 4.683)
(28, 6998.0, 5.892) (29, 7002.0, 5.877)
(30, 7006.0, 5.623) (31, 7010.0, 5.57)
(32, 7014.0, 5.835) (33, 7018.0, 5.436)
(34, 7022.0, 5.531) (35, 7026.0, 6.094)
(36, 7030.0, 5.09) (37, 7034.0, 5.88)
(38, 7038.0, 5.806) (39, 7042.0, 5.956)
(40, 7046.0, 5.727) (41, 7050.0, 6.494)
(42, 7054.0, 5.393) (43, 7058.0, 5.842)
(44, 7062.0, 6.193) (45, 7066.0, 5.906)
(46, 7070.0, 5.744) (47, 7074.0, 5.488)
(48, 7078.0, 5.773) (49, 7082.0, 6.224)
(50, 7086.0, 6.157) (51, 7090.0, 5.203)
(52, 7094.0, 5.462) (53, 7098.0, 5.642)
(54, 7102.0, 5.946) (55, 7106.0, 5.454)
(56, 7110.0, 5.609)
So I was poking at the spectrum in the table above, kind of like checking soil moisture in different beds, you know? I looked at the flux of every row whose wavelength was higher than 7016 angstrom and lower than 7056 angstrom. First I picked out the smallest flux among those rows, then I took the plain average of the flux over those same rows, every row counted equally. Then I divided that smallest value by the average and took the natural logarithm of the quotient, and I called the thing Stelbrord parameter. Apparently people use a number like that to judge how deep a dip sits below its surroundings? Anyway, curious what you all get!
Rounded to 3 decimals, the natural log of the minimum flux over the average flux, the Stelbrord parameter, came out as -0.120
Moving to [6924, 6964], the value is -0.064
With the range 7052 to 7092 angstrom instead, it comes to -0.107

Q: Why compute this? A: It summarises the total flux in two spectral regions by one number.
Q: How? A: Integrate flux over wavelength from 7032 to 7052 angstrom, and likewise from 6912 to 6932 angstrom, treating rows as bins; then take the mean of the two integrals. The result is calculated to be 118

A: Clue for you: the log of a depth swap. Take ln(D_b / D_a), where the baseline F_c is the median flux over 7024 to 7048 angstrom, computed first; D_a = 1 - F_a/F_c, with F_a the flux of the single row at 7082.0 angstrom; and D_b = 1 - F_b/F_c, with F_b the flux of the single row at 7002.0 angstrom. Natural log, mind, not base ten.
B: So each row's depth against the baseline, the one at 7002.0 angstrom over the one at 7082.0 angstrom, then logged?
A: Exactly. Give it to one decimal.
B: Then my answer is -2.4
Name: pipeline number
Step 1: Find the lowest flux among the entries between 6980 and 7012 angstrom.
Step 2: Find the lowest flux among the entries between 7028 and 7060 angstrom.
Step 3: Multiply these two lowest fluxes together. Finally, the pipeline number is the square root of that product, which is 4.9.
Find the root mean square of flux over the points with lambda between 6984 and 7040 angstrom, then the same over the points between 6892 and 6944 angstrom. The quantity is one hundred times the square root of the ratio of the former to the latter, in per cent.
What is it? 99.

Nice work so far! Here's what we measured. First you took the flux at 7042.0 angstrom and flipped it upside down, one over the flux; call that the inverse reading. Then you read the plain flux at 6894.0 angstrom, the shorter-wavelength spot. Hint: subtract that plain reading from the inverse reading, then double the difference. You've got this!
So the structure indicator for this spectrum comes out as -11.7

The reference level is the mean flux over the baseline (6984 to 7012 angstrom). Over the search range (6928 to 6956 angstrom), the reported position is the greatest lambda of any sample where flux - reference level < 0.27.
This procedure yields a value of 6946.0 angstrom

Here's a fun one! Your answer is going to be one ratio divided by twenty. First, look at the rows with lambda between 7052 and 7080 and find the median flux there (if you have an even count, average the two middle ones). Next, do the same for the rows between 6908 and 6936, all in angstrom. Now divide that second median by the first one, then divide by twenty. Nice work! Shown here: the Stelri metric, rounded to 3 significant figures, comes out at 0.0499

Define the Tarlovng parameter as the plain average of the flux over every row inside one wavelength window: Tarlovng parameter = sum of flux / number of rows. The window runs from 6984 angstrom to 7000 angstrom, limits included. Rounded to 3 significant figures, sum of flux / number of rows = 5.54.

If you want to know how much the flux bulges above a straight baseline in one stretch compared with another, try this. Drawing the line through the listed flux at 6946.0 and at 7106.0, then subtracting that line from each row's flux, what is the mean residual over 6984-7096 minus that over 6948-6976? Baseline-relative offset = -0.2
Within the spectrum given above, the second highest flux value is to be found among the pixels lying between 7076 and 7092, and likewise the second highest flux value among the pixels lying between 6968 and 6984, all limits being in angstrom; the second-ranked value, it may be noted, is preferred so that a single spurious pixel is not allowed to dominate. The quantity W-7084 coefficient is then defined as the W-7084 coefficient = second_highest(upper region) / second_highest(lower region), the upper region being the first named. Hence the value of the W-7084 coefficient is 0.99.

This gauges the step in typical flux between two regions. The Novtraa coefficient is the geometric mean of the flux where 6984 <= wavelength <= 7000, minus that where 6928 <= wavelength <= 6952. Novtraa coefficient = -0.2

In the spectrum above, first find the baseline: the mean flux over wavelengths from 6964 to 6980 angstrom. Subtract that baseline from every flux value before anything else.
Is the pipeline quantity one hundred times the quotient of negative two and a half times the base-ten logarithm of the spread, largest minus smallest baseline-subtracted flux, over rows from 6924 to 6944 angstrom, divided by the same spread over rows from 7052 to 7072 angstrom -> 201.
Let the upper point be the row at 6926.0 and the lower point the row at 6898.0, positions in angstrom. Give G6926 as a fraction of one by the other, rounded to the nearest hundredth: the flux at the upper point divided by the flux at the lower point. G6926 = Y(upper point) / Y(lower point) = 1.01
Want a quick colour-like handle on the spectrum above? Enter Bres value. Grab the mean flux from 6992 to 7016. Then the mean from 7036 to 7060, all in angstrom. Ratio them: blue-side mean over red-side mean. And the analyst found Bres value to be 0.95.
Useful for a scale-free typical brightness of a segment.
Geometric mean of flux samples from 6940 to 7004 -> 5.90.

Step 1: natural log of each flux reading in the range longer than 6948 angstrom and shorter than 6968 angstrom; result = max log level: 1.86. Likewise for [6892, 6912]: 1.79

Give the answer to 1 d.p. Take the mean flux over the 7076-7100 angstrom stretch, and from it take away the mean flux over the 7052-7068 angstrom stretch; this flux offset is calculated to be -0.1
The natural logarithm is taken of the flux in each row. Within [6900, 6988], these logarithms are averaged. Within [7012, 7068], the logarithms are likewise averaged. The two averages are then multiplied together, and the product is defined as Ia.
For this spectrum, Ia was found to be 3.12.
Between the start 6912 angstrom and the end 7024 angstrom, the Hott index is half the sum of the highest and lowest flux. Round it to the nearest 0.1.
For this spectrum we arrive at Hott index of 5.5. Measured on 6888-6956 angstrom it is 5.9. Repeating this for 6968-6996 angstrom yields 5.5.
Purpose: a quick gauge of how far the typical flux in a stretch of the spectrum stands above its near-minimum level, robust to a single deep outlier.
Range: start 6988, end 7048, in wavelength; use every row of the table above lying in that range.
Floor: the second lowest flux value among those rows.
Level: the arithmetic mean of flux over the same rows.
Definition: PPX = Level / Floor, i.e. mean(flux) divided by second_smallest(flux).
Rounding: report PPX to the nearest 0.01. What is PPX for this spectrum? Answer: 1.11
